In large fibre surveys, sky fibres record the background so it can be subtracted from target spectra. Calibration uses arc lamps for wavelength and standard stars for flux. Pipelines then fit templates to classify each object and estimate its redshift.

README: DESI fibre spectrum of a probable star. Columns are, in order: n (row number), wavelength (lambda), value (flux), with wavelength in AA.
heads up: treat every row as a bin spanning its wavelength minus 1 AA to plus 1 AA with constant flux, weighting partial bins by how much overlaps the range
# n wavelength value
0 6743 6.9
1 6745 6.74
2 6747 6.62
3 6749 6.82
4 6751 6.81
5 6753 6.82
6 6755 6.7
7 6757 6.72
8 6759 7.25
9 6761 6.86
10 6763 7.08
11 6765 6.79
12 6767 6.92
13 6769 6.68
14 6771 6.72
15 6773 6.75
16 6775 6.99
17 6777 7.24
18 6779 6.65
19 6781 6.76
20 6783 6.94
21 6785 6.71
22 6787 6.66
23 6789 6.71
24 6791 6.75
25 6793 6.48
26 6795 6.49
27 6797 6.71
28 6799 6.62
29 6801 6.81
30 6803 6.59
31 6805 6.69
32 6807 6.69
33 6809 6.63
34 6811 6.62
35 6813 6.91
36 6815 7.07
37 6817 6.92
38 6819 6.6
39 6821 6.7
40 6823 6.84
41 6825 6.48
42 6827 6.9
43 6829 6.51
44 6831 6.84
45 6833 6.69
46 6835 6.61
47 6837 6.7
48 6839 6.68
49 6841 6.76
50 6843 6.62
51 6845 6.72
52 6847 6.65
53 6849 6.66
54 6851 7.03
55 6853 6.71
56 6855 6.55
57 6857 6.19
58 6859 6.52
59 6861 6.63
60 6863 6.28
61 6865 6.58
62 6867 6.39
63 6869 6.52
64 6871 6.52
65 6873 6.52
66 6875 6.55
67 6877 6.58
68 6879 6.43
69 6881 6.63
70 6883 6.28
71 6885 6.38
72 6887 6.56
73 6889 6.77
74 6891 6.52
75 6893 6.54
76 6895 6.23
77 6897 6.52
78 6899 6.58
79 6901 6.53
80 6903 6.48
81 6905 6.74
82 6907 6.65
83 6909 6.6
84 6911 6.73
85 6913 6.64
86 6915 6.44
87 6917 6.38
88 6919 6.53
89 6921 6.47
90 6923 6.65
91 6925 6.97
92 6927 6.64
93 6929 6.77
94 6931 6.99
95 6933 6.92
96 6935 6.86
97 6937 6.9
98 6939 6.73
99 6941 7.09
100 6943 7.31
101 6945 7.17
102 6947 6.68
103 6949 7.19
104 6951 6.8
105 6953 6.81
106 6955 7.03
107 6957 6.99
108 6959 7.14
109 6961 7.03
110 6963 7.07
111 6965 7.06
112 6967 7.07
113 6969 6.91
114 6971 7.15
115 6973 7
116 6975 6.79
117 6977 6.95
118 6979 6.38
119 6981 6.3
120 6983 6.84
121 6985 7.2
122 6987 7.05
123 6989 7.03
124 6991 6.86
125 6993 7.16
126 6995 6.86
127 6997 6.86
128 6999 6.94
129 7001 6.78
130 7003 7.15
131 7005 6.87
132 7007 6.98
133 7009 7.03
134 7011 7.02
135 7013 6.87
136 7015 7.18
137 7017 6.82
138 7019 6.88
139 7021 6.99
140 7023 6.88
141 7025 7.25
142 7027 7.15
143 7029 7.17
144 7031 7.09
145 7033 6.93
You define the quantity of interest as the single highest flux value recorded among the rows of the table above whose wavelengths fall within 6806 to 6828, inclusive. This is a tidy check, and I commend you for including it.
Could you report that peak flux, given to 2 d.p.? 7.07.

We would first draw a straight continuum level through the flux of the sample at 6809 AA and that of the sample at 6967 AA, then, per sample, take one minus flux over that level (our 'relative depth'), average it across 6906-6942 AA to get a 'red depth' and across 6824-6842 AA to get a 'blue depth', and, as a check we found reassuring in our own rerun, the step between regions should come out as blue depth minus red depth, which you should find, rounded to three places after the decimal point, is -0.032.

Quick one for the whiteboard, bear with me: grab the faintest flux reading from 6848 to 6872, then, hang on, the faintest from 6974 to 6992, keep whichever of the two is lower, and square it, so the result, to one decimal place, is 38.3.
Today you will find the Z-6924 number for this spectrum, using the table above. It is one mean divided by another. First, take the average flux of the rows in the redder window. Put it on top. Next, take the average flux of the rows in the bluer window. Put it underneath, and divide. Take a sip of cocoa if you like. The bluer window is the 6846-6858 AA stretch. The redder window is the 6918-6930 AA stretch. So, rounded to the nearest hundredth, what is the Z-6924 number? 1.01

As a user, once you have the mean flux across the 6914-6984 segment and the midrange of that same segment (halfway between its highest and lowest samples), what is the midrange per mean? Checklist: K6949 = 0.99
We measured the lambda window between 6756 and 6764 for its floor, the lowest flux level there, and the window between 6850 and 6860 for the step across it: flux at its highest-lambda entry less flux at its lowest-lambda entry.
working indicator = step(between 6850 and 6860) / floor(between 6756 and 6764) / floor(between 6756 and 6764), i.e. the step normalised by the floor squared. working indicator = -0.011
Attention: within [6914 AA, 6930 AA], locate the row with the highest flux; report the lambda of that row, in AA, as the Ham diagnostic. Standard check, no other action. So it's 6925 AA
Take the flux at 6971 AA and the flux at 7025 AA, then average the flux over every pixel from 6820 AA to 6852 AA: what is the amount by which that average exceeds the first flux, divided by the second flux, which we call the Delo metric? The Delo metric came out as -0.06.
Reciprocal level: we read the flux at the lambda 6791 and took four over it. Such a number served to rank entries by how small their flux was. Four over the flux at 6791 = 0.593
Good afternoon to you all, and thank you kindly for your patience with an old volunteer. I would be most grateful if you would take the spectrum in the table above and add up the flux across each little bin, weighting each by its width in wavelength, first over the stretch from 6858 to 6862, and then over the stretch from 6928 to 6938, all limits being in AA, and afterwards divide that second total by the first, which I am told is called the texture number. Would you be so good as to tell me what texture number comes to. 2.6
